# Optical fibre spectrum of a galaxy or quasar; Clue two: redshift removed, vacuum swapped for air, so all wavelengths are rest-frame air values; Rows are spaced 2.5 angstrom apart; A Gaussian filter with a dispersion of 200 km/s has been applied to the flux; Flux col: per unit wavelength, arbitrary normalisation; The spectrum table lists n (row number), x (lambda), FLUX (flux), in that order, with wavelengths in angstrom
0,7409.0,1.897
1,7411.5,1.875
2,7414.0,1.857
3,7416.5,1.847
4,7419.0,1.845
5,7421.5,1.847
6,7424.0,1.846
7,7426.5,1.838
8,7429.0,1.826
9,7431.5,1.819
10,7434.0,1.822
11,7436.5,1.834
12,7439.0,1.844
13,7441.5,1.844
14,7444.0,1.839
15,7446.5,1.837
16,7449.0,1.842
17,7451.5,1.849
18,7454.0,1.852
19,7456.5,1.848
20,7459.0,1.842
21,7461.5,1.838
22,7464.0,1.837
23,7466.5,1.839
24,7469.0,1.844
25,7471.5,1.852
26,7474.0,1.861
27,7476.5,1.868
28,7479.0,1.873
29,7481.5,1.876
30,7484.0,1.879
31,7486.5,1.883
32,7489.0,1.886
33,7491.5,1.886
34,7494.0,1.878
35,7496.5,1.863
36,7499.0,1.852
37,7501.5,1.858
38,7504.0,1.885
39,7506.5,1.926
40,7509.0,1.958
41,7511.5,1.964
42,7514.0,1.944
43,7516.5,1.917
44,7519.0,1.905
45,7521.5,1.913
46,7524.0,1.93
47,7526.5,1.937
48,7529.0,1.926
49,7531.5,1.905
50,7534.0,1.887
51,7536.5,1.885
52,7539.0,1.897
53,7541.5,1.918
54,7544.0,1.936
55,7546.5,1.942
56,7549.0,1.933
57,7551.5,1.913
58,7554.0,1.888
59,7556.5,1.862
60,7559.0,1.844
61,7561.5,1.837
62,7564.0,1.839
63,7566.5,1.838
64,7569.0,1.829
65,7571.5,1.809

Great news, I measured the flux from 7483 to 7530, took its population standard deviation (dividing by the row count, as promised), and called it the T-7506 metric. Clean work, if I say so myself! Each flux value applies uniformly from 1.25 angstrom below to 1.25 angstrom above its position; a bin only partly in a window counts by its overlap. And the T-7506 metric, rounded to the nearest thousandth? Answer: 0.033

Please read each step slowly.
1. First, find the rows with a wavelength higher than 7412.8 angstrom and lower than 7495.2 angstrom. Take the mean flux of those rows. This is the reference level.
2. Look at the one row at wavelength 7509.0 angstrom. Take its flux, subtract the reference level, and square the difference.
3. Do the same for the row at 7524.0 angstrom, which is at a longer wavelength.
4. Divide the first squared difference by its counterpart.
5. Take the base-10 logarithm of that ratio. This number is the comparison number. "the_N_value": 0.26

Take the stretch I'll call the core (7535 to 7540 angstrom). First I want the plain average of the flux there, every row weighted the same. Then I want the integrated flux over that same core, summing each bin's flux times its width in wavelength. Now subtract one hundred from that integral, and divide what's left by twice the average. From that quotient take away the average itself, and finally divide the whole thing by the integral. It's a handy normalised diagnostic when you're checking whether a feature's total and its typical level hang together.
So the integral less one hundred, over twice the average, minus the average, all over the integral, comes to -2.7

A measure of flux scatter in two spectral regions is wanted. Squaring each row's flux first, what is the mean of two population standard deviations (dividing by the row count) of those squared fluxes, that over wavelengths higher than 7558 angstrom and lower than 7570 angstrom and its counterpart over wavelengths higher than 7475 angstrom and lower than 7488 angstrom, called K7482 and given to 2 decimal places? 0.02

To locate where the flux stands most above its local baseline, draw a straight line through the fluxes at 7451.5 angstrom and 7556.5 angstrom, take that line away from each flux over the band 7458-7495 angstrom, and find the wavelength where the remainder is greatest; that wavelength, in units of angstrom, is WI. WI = 7489.0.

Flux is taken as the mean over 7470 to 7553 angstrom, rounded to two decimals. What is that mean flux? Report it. 1.90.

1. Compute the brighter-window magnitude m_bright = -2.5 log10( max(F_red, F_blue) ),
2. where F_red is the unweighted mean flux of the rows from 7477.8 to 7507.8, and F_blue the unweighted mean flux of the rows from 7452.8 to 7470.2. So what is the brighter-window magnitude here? -0.685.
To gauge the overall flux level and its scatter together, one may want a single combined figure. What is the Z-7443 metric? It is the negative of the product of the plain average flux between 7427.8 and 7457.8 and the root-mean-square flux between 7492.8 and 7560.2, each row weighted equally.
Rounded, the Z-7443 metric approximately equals -3.50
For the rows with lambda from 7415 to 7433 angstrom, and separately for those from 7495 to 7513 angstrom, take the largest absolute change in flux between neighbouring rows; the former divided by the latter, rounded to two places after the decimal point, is 0.29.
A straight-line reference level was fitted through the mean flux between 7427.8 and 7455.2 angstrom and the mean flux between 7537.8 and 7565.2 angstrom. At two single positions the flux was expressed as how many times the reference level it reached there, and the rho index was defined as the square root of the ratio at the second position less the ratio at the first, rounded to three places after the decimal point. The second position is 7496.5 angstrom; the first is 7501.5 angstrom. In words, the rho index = 0.063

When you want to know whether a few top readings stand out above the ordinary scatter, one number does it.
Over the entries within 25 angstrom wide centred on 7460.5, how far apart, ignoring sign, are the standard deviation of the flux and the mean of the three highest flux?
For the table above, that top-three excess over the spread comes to 1.85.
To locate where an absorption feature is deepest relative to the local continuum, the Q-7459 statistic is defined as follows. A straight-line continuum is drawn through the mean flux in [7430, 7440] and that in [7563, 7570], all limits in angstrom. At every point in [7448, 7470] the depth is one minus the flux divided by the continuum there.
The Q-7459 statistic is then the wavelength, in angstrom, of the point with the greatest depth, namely 7464.0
